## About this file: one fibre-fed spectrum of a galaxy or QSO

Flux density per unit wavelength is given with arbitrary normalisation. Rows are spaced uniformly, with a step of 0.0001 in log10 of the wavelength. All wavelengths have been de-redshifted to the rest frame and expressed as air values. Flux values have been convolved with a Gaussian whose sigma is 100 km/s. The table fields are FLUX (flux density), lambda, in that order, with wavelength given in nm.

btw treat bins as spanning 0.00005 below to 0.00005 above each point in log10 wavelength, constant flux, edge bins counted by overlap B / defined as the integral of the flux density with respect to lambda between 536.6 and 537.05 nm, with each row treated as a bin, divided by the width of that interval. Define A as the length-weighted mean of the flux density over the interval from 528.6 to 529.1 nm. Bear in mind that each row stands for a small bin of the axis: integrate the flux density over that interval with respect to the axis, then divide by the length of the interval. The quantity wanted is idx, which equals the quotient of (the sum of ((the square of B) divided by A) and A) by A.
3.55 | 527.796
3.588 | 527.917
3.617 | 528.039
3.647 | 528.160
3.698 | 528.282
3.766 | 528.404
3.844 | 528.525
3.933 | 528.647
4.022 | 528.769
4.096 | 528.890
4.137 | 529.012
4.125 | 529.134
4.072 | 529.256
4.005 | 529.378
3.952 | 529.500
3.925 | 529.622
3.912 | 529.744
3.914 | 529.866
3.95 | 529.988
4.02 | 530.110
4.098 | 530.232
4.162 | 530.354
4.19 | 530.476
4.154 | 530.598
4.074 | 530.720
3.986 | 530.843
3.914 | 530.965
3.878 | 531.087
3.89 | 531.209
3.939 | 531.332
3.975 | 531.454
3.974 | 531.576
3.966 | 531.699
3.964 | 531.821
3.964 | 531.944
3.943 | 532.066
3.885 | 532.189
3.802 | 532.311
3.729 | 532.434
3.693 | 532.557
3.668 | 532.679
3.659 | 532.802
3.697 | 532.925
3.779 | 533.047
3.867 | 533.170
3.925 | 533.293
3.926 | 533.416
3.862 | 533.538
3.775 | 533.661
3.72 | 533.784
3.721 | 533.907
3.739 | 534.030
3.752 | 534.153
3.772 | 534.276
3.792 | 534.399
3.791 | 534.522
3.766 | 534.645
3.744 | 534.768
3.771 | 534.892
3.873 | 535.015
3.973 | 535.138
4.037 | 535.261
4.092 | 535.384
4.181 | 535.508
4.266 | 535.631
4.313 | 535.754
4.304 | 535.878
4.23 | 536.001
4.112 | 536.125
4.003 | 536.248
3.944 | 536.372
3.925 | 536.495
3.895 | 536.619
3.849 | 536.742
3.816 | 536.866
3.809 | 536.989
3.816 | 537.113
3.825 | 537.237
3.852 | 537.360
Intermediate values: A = 4.1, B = 3.84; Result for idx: 1.90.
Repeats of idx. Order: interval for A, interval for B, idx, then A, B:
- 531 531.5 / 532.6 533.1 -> 1.89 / 3.9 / 3.70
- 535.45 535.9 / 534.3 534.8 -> 1.78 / 4.3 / 3.78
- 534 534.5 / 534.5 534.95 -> 2.00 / 3.8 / 3.76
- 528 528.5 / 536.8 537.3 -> 2.07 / 3.7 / 3.82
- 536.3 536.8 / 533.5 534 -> 1.93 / 3.9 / 3.76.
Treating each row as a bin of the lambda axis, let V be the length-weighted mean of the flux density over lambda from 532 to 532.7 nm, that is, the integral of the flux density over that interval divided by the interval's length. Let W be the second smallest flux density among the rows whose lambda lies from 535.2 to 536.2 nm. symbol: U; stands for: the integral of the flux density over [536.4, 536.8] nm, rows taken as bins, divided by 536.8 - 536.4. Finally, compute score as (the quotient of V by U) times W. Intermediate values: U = 3.90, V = 3.80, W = 4.092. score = 3.98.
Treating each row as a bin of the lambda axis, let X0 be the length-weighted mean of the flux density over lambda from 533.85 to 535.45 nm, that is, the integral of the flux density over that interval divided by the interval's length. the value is 3.83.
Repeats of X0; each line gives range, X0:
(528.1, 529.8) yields 3.94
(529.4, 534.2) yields 3.90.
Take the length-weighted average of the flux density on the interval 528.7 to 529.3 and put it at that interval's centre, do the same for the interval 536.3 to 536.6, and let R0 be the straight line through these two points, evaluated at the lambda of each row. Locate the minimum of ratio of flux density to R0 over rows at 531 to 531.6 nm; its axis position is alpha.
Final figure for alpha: 531.087 nm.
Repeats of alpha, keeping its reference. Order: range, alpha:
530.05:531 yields 530.965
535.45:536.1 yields 535.508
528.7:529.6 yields 529.500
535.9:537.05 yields 536.989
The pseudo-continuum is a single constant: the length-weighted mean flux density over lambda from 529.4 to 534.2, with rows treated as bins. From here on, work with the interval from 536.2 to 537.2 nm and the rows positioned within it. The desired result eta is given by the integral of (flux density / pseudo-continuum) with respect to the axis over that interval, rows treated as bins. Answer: 1.00 nm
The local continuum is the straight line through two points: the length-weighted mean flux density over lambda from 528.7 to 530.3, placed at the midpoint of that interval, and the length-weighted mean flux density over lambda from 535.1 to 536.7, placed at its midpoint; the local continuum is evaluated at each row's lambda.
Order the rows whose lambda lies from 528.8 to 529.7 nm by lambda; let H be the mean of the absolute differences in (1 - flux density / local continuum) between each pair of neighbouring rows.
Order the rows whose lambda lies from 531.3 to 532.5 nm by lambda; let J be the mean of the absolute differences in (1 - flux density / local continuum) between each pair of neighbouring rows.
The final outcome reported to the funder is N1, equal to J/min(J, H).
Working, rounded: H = 0.0108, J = 0.008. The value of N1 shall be 1.00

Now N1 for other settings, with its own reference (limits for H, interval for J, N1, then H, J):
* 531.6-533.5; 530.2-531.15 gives 1.42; 0.0102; 0.014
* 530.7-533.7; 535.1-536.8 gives 1.42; 0.0107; 0.015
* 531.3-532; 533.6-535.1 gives 2.63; 0.0025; 0.007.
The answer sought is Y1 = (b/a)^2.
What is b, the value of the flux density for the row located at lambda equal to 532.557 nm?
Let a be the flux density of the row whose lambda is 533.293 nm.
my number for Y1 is 0.89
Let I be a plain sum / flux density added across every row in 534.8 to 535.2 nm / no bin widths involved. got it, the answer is 12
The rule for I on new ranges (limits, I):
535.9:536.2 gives 8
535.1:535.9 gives 29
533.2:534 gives 23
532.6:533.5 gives 27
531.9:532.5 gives 19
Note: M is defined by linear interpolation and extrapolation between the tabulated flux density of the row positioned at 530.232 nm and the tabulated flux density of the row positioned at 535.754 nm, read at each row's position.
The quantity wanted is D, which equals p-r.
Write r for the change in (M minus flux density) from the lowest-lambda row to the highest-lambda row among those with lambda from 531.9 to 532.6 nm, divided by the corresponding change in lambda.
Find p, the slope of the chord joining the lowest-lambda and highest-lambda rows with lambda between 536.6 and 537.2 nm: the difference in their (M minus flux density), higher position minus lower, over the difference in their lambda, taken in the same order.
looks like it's -0.3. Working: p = 0.2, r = 0.48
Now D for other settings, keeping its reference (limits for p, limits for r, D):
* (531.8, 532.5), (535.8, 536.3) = -0.4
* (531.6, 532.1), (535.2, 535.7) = 0.7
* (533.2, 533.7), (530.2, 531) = 0.2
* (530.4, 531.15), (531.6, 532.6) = 0.2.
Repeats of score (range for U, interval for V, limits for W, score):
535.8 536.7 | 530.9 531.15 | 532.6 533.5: 3.53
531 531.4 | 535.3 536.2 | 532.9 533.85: 4.00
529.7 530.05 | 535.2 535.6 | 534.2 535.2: 3.95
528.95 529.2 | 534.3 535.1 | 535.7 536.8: 3.59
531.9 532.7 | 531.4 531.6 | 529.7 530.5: 4.08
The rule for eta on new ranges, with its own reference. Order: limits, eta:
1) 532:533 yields 0.97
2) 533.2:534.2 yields 0.98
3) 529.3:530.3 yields 1.02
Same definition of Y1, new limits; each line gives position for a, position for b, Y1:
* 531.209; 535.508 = 1.16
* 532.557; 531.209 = 1.11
